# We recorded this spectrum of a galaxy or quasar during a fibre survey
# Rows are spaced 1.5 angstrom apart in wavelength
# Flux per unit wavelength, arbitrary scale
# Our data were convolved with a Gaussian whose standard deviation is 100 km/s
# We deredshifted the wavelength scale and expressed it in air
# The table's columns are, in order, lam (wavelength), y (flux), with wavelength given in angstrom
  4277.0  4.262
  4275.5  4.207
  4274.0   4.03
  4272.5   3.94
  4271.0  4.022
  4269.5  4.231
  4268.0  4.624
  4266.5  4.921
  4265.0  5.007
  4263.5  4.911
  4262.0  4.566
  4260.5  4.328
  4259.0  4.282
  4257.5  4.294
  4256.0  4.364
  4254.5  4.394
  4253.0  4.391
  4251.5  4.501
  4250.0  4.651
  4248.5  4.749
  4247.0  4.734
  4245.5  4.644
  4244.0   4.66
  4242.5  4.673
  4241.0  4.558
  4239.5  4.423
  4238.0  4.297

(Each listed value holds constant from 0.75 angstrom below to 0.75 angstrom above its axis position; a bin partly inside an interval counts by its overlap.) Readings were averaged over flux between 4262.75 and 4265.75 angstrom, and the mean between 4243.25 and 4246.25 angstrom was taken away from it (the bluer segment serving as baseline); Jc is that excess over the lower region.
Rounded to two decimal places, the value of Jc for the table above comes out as 0.31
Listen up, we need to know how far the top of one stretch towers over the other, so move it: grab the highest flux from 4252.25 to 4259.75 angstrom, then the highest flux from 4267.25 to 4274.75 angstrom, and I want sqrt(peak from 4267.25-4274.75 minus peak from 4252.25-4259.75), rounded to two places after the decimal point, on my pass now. 0.48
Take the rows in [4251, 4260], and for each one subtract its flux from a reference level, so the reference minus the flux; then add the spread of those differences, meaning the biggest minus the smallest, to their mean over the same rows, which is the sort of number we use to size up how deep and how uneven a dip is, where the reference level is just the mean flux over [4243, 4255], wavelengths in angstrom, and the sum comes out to 0.4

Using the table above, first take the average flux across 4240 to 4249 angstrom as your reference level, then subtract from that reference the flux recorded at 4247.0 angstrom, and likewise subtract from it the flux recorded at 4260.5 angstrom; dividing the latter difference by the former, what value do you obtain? -5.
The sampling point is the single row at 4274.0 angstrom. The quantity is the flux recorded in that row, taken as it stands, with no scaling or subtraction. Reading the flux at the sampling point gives 4.03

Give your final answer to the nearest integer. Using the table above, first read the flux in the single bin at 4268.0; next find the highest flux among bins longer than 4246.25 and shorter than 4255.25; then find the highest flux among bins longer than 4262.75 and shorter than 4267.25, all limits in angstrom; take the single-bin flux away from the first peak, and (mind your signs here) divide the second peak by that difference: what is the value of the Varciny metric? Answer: 40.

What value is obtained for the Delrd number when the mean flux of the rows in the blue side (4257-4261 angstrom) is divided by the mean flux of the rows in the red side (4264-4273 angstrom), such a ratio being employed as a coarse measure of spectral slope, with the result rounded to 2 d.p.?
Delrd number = 0.96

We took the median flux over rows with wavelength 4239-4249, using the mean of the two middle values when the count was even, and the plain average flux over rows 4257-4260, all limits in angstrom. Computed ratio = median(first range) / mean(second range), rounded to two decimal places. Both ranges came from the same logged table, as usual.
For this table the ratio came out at 1.09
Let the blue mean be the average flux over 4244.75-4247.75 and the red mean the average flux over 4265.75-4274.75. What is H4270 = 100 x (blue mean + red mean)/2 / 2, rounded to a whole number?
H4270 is 225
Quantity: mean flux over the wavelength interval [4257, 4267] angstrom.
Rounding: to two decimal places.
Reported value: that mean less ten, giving -5.38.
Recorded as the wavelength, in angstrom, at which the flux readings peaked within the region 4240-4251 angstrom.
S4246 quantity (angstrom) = 4248.5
